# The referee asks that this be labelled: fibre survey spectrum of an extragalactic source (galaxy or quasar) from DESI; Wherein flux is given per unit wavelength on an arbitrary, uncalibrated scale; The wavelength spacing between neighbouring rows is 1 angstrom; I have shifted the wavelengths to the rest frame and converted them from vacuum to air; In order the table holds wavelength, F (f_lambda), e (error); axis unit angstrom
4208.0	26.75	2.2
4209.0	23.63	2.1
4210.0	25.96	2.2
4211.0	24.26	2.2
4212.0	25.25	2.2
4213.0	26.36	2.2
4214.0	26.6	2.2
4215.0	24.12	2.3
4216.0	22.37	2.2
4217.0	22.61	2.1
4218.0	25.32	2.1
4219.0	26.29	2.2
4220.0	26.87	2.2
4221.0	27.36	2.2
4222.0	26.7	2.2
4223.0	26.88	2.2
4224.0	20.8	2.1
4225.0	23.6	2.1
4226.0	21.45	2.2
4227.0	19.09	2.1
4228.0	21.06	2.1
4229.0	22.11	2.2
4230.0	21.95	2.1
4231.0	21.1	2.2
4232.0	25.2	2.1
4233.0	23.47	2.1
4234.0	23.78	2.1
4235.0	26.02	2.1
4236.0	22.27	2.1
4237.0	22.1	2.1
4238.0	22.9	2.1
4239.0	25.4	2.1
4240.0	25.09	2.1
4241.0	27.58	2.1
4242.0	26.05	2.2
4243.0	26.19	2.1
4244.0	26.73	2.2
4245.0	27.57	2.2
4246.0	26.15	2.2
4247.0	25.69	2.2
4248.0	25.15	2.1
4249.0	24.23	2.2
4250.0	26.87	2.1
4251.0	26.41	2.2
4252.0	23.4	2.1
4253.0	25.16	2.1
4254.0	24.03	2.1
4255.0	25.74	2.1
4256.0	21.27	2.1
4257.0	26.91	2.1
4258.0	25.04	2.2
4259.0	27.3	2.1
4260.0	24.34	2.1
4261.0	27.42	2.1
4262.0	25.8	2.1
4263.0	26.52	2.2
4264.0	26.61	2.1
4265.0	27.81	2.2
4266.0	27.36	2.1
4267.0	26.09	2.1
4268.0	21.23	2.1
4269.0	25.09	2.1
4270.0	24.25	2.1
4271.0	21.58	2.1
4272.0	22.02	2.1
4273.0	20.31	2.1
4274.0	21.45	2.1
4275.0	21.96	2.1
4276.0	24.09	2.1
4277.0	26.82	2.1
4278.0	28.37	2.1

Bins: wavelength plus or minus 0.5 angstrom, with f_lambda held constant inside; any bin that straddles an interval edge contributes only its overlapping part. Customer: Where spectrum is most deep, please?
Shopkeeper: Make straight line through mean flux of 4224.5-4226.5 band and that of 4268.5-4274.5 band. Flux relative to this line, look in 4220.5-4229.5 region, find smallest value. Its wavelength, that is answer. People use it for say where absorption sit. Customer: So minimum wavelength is 4227.0 angstrom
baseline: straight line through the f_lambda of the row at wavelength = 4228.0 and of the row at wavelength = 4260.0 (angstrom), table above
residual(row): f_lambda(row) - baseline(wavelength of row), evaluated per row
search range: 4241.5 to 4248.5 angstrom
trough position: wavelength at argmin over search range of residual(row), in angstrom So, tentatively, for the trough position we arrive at 4248.0 angstrom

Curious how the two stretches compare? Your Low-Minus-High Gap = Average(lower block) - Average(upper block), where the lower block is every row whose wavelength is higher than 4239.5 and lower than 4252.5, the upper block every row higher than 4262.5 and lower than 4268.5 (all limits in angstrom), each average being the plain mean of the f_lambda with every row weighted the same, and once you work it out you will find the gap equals 0.0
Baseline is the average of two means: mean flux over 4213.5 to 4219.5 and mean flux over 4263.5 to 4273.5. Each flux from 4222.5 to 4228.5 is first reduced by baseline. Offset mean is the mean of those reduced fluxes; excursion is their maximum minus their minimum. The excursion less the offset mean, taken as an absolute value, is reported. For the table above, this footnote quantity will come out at 10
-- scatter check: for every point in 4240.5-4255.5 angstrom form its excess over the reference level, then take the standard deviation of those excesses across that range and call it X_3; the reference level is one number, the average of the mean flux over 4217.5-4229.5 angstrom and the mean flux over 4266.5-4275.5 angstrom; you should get 1.2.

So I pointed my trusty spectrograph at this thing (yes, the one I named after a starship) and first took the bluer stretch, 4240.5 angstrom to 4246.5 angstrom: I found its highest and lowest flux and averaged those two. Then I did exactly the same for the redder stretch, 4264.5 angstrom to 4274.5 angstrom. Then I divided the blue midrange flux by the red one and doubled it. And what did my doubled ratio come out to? 2.23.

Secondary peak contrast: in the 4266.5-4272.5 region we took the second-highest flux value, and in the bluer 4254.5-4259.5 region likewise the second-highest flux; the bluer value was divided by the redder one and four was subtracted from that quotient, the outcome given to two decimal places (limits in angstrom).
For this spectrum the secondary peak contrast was -2.93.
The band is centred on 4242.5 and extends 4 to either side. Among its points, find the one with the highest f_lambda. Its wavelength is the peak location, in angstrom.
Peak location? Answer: 4241.0 angstrom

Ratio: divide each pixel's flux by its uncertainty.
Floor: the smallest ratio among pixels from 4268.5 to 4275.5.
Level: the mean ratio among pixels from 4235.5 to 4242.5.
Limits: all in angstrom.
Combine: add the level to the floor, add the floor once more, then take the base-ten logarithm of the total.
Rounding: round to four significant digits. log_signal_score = 1.490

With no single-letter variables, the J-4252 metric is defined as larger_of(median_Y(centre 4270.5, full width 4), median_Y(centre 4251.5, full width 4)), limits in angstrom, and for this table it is 25.8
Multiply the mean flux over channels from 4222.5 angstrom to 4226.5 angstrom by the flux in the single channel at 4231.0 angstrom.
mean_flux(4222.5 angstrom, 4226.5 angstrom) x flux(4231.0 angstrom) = 489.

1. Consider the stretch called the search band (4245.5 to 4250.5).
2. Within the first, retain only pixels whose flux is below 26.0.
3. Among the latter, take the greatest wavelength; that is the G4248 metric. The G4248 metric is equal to 4249.0 angstrom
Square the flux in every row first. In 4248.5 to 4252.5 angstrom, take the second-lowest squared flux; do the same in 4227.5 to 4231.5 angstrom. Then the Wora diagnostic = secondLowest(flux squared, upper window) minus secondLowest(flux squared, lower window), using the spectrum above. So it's 142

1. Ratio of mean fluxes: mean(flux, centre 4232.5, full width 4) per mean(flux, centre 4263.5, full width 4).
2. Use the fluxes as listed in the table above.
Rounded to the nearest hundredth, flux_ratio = 0.88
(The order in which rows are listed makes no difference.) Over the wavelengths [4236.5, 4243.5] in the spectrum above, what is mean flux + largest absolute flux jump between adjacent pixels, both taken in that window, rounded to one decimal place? 27.5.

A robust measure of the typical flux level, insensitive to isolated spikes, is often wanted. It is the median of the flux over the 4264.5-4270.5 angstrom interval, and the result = 25.6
